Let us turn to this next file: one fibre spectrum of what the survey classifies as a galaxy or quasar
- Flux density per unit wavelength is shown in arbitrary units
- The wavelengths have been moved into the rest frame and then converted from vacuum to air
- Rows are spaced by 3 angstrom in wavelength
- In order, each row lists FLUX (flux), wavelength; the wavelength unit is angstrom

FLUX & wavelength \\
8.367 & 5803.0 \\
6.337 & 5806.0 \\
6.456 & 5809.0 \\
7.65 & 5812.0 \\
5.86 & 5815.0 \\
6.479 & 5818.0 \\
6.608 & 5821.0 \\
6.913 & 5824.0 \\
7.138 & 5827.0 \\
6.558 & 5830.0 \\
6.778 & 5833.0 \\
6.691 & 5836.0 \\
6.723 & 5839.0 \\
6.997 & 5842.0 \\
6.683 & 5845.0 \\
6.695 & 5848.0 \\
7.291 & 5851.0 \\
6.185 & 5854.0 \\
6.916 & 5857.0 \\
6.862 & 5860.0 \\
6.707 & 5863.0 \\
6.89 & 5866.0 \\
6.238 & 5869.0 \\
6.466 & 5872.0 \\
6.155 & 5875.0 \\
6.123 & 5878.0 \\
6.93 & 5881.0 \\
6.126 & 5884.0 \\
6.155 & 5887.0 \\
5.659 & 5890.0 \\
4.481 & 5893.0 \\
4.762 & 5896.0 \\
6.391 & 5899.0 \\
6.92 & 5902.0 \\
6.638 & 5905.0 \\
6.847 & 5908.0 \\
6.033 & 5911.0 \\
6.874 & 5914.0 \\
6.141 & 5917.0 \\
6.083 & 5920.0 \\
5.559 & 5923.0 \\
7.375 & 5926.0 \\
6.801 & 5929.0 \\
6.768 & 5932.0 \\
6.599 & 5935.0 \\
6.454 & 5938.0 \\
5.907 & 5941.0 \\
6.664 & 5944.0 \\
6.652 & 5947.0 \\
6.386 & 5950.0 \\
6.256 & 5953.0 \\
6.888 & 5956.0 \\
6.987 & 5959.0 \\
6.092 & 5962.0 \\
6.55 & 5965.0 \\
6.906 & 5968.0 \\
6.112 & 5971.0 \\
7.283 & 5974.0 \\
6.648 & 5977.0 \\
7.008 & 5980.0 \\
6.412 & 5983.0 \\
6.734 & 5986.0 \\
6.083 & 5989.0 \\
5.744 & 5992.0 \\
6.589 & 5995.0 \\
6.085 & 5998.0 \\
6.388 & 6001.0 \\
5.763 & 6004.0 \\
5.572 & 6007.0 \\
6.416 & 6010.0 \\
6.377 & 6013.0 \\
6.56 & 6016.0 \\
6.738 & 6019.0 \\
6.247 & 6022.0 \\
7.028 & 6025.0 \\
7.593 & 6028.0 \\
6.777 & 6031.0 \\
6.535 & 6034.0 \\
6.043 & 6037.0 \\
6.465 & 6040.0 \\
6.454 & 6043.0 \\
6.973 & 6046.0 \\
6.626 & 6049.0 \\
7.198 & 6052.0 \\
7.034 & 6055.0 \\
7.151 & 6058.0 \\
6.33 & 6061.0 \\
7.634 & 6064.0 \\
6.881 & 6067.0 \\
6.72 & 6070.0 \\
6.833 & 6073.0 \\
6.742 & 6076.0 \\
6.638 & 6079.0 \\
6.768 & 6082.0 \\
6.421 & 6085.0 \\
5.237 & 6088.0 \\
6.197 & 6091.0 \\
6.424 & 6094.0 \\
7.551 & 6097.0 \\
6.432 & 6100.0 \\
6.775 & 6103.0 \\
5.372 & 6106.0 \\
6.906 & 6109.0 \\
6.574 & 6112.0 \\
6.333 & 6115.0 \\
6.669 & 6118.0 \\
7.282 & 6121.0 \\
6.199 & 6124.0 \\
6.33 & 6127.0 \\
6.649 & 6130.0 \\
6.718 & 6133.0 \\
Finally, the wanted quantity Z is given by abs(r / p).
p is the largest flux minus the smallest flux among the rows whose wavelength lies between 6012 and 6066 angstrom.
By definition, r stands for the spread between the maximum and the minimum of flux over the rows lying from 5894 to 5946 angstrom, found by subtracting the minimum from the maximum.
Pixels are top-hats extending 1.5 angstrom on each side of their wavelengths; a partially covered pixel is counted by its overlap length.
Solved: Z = 1.6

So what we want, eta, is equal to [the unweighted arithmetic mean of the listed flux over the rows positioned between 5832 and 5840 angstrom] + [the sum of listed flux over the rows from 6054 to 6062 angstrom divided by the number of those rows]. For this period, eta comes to 13.6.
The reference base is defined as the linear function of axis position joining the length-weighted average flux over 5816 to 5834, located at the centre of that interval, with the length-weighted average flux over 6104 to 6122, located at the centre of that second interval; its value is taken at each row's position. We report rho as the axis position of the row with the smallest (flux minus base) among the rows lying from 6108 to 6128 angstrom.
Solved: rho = 6124.0 angstrom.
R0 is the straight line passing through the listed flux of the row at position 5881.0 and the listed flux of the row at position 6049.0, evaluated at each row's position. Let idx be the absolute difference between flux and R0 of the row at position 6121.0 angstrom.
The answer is 0.8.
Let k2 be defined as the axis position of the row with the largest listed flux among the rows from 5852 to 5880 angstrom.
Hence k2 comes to 5857.0 angstrom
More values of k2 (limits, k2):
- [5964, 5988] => 5974.0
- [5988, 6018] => 5995.0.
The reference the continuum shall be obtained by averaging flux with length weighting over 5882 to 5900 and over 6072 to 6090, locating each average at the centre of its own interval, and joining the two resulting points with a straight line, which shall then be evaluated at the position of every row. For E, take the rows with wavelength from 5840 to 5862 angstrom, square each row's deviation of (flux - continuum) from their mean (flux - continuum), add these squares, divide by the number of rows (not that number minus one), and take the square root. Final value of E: 0.320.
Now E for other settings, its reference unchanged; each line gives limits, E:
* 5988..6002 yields 0.282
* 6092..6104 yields 0.459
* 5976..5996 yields 0.408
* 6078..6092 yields 0.555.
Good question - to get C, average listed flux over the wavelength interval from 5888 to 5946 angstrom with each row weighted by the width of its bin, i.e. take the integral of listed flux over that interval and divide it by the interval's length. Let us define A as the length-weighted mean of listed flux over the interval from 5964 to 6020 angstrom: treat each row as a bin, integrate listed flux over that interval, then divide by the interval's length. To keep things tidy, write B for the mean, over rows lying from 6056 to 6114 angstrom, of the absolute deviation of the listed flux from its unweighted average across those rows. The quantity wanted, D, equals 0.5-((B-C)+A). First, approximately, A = 6.4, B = 0.410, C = 6.3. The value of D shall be -0.06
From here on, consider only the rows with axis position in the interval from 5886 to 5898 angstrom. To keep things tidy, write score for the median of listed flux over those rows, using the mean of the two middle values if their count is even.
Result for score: 5.21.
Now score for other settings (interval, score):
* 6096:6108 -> 6.60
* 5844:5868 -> 6.78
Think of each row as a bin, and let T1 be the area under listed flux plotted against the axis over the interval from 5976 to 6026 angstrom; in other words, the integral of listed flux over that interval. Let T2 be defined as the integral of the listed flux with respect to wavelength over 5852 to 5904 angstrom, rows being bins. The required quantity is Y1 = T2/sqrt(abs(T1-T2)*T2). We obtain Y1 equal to 7.06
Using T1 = 318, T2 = 325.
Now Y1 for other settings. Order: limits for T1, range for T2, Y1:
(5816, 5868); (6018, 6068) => 5.54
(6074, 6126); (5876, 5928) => 4.43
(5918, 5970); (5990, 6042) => 7.53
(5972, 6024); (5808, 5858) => 8.50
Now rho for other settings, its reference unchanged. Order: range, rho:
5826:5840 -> 5830.0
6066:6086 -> 6085.0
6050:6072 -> 6061.0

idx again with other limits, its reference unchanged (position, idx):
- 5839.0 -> 0.3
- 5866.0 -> 0.1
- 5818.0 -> 0.6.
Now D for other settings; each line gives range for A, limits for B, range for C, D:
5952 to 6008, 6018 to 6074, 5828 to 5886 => 0.37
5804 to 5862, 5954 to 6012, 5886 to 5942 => -0.39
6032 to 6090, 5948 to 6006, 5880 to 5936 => -0.26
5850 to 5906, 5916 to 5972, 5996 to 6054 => 0.37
